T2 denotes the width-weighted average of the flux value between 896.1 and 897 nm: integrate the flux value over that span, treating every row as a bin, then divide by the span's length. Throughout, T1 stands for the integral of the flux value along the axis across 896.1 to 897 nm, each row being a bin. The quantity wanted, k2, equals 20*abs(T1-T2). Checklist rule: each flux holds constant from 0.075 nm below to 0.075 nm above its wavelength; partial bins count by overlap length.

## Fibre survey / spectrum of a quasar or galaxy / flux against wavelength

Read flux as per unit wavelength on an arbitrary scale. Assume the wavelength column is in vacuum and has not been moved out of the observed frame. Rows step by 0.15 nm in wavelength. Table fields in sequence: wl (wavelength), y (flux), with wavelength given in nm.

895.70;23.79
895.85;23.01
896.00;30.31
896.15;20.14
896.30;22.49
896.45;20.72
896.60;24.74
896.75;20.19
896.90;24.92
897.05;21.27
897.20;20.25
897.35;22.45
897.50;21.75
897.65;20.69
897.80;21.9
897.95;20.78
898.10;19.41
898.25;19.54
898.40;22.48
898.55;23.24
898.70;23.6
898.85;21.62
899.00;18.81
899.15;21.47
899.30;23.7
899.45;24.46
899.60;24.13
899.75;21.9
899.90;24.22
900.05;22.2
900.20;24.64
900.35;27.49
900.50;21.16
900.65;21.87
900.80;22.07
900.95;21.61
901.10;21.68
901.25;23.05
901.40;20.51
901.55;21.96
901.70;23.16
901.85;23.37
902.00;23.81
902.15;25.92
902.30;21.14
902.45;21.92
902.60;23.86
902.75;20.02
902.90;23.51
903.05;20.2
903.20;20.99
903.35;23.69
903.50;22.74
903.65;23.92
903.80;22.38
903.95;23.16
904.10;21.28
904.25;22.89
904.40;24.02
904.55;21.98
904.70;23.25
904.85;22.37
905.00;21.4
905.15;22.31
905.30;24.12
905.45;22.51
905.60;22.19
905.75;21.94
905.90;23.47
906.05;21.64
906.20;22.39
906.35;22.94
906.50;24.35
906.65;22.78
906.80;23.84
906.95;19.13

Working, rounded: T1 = 20.0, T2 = 22.2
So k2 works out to 44.5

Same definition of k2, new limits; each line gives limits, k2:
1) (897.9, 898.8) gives 43.1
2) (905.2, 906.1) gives 45.3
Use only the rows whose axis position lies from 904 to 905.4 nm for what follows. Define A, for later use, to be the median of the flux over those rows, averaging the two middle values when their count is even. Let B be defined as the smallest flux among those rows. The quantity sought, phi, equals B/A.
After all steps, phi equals 0.951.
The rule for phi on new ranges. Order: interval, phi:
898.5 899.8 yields 0.809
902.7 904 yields 0.880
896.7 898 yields 0.949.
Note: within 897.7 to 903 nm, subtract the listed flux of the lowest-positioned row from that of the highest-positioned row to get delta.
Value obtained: 1.6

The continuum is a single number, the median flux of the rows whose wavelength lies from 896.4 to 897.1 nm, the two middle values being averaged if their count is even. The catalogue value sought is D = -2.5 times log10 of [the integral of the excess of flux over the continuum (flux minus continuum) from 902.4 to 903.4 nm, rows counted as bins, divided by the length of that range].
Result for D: 0.36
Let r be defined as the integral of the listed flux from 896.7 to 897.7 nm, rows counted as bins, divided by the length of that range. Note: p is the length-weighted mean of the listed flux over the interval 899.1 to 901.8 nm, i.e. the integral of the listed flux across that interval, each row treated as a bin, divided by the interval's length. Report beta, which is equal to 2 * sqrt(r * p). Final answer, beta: 44.6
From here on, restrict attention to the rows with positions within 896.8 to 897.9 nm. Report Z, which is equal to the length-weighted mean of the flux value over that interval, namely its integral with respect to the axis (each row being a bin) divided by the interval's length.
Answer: 21.8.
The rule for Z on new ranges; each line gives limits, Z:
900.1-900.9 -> 23.3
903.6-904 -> 23.1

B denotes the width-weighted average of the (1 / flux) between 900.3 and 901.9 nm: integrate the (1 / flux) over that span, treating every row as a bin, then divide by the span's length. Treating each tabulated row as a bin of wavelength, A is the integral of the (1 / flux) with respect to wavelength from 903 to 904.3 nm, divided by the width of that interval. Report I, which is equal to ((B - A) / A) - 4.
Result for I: -4.00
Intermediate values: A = 0.0448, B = 0.0448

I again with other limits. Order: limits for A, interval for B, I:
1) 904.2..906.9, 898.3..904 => -3.99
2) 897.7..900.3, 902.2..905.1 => -4.01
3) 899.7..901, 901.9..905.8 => -3.98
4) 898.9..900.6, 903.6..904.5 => -4.00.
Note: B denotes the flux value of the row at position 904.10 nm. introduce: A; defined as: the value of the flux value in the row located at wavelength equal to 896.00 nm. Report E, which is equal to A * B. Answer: 645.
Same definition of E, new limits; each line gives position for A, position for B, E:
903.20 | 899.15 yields 451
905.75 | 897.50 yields 477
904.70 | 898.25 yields 454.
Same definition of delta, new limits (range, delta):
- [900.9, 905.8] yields 0.3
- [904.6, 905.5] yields -0.7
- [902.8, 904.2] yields -2.2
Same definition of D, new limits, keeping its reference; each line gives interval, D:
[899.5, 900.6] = -0.94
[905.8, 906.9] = -0.56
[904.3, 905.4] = -0.44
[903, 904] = -0.21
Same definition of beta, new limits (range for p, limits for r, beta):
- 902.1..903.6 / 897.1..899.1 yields 43.6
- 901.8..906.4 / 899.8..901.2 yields 45.6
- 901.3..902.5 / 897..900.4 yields 45.0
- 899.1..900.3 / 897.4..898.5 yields 44.4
